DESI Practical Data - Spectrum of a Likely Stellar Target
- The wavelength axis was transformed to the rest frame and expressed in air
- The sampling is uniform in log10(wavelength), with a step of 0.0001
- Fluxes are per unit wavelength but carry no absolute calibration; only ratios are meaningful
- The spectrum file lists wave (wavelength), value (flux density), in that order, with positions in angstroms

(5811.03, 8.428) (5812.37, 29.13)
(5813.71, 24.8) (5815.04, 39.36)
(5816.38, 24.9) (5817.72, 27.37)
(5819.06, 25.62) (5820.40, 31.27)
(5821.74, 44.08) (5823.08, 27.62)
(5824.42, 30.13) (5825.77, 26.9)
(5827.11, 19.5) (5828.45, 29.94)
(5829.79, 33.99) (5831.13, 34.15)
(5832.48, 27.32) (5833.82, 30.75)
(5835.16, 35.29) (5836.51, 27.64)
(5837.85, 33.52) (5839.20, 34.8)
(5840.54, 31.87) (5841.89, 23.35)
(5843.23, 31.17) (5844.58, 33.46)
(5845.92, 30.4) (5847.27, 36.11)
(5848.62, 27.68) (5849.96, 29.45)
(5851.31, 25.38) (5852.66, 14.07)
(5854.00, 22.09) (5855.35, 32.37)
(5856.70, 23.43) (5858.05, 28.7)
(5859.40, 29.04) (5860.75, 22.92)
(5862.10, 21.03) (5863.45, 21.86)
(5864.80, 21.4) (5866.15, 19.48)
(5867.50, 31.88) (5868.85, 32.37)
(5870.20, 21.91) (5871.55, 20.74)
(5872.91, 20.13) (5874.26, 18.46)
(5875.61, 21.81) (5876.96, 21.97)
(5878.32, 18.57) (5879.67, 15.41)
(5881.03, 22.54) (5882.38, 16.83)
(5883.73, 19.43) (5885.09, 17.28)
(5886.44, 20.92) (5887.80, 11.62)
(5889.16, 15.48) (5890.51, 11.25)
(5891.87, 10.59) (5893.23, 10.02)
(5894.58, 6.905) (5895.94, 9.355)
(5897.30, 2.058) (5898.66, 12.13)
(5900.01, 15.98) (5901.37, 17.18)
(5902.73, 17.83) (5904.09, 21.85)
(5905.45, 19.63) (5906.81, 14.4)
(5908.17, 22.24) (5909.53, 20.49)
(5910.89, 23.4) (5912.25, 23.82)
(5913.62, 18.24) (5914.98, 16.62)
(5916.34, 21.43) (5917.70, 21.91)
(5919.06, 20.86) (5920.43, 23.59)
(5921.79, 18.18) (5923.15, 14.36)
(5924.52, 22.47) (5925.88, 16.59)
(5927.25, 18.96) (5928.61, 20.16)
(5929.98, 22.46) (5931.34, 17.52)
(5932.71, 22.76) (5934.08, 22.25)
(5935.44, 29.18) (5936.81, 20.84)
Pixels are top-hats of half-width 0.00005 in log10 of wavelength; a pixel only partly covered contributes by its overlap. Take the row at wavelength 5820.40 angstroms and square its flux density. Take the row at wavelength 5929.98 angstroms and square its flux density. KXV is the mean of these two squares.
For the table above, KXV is 741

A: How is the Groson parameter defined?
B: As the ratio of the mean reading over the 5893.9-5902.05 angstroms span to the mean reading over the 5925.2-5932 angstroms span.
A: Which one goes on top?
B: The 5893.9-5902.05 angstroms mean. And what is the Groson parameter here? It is 0.55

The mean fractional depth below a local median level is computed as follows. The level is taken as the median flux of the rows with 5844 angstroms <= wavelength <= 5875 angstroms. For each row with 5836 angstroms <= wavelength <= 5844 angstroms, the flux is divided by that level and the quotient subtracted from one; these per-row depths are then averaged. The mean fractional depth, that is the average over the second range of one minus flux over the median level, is -0.30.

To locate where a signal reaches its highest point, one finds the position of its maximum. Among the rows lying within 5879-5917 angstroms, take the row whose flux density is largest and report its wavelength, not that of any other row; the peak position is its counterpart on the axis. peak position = 5912.25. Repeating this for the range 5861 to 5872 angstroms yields 5868.85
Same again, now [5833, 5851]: 5847.27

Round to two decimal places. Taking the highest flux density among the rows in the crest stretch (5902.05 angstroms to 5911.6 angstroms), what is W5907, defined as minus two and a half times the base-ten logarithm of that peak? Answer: -3.42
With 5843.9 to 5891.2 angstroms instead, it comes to -3.89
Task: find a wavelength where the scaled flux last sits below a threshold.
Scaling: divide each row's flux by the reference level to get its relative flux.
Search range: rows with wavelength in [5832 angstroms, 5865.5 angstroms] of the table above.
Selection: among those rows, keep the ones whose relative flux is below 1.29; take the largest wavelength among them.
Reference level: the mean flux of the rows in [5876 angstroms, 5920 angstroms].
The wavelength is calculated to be 5864.80 angstroms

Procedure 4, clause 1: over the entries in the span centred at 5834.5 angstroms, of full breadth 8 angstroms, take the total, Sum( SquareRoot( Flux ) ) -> 34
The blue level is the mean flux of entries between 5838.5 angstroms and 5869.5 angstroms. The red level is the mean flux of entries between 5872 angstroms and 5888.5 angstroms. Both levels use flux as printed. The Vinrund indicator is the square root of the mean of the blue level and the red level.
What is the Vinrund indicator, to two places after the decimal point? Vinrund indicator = 4.79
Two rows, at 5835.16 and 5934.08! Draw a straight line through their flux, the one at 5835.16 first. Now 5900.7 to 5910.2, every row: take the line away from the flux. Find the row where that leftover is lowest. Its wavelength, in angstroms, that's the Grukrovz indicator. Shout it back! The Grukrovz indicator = 5906.81 angstroms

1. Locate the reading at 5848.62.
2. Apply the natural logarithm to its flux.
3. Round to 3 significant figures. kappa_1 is 3.32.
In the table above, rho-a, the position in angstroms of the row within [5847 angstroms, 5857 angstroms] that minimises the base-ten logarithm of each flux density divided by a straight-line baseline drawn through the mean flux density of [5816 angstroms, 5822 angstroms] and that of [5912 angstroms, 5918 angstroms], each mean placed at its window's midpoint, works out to 5852.66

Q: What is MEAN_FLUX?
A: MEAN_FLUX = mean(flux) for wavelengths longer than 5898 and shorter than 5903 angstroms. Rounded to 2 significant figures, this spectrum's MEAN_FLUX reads 16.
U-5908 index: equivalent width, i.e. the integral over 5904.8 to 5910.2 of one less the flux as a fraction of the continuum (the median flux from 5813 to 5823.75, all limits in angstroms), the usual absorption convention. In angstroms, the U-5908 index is 1.6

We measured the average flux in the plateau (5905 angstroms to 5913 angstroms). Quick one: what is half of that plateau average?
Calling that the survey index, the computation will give 10.3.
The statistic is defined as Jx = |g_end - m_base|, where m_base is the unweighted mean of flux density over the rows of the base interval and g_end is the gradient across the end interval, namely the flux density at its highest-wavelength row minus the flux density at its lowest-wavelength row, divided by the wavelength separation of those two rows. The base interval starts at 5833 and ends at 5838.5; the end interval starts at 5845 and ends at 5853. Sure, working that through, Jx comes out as 34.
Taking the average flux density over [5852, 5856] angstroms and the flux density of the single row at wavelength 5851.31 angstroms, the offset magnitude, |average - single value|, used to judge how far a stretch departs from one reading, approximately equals 2.5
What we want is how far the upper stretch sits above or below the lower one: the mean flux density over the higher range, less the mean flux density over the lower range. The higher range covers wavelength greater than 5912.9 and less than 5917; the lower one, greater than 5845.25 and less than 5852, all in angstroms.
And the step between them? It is -11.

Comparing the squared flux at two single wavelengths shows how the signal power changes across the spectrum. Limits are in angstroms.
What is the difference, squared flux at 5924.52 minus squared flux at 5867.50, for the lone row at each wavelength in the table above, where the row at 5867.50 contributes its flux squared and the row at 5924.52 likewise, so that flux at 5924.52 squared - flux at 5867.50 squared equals -511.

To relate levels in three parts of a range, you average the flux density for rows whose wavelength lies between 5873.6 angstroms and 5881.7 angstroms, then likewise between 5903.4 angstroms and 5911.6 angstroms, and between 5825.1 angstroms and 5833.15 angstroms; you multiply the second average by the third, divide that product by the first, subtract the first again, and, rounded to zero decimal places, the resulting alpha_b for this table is 10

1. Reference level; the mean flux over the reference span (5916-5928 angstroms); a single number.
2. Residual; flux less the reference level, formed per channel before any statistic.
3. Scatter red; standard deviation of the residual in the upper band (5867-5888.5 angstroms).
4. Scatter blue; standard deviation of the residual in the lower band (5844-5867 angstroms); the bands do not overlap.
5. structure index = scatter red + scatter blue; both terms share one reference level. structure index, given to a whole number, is 11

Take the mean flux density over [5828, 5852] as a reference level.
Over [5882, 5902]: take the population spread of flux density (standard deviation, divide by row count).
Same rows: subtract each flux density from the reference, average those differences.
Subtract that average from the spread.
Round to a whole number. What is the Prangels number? -13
